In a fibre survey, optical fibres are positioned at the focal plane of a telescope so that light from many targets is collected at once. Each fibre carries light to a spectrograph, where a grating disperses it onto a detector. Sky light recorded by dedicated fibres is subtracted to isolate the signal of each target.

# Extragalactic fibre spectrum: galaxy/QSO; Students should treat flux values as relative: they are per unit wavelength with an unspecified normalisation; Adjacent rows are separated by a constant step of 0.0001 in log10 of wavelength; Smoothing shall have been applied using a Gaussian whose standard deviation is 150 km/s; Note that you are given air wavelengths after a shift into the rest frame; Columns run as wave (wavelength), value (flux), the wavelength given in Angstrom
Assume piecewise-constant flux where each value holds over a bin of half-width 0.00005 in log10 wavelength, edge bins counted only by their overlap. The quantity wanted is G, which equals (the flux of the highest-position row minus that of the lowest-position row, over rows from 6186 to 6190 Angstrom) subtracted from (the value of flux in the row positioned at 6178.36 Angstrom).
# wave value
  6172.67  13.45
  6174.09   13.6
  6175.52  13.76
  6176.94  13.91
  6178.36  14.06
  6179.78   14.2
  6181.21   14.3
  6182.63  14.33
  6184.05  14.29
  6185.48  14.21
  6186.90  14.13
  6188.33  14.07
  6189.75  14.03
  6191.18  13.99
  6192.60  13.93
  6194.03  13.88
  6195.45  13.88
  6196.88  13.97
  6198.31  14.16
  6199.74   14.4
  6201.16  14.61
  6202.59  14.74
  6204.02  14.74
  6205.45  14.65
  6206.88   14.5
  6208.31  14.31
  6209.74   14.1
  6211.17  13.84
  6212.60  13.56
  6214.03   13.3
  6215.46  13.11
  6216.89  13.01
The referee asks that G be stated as 14.2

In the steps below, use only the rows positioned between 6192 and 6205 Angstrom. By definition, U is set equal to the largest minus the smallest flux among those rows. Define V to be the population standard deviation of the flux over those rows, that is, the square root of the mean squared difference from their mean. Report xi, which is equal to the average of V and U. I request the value 0.60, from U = 0.9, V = 0.35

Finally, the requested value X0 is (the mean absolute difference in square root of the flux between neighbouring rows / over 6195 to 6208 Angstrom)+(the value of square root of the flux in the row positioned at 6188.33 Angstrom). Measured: 3.77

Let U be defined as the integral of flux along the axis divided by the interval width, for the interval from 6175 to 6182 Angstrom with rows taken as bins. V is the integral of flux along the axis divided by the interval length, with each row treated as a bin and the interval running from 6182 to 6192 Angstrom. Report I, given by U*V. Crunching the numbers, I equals 199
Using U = 14.1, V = 14.2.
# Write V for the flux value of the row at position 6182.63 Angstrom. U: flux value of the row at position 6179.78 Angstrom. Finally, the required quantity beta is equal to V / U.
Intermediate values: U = 14.2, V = 14.33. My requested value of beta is 1.01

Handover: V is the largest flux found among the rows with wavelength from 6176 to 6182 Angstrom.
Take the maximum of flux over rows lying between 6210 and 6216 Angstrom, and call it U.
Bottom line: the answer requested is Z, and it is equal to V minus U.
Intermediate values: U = 13.84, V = 14.3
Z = 0.5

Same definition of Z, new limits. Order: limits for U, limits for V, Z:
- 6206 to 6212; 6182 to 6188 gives -0.2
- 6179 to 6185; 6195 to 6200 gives 0.1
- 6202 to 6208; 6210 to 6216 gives -0.9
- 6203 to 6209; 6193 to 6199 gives -0.6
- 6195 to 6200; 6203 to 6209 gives 0.3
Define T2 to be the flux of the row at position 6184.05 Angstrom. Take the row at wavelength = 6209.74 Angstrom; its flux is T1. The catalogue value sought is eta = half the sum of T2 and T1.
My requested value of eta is 14.2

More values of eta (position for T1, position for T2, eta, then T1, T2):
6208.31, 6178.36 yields 14.2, 14.31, 14.06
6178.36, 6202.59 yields 14.4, 14.06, 14.74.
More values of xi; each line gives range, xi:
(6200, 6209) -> 0.29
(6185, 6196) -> 0.22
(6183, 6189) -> 0.15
